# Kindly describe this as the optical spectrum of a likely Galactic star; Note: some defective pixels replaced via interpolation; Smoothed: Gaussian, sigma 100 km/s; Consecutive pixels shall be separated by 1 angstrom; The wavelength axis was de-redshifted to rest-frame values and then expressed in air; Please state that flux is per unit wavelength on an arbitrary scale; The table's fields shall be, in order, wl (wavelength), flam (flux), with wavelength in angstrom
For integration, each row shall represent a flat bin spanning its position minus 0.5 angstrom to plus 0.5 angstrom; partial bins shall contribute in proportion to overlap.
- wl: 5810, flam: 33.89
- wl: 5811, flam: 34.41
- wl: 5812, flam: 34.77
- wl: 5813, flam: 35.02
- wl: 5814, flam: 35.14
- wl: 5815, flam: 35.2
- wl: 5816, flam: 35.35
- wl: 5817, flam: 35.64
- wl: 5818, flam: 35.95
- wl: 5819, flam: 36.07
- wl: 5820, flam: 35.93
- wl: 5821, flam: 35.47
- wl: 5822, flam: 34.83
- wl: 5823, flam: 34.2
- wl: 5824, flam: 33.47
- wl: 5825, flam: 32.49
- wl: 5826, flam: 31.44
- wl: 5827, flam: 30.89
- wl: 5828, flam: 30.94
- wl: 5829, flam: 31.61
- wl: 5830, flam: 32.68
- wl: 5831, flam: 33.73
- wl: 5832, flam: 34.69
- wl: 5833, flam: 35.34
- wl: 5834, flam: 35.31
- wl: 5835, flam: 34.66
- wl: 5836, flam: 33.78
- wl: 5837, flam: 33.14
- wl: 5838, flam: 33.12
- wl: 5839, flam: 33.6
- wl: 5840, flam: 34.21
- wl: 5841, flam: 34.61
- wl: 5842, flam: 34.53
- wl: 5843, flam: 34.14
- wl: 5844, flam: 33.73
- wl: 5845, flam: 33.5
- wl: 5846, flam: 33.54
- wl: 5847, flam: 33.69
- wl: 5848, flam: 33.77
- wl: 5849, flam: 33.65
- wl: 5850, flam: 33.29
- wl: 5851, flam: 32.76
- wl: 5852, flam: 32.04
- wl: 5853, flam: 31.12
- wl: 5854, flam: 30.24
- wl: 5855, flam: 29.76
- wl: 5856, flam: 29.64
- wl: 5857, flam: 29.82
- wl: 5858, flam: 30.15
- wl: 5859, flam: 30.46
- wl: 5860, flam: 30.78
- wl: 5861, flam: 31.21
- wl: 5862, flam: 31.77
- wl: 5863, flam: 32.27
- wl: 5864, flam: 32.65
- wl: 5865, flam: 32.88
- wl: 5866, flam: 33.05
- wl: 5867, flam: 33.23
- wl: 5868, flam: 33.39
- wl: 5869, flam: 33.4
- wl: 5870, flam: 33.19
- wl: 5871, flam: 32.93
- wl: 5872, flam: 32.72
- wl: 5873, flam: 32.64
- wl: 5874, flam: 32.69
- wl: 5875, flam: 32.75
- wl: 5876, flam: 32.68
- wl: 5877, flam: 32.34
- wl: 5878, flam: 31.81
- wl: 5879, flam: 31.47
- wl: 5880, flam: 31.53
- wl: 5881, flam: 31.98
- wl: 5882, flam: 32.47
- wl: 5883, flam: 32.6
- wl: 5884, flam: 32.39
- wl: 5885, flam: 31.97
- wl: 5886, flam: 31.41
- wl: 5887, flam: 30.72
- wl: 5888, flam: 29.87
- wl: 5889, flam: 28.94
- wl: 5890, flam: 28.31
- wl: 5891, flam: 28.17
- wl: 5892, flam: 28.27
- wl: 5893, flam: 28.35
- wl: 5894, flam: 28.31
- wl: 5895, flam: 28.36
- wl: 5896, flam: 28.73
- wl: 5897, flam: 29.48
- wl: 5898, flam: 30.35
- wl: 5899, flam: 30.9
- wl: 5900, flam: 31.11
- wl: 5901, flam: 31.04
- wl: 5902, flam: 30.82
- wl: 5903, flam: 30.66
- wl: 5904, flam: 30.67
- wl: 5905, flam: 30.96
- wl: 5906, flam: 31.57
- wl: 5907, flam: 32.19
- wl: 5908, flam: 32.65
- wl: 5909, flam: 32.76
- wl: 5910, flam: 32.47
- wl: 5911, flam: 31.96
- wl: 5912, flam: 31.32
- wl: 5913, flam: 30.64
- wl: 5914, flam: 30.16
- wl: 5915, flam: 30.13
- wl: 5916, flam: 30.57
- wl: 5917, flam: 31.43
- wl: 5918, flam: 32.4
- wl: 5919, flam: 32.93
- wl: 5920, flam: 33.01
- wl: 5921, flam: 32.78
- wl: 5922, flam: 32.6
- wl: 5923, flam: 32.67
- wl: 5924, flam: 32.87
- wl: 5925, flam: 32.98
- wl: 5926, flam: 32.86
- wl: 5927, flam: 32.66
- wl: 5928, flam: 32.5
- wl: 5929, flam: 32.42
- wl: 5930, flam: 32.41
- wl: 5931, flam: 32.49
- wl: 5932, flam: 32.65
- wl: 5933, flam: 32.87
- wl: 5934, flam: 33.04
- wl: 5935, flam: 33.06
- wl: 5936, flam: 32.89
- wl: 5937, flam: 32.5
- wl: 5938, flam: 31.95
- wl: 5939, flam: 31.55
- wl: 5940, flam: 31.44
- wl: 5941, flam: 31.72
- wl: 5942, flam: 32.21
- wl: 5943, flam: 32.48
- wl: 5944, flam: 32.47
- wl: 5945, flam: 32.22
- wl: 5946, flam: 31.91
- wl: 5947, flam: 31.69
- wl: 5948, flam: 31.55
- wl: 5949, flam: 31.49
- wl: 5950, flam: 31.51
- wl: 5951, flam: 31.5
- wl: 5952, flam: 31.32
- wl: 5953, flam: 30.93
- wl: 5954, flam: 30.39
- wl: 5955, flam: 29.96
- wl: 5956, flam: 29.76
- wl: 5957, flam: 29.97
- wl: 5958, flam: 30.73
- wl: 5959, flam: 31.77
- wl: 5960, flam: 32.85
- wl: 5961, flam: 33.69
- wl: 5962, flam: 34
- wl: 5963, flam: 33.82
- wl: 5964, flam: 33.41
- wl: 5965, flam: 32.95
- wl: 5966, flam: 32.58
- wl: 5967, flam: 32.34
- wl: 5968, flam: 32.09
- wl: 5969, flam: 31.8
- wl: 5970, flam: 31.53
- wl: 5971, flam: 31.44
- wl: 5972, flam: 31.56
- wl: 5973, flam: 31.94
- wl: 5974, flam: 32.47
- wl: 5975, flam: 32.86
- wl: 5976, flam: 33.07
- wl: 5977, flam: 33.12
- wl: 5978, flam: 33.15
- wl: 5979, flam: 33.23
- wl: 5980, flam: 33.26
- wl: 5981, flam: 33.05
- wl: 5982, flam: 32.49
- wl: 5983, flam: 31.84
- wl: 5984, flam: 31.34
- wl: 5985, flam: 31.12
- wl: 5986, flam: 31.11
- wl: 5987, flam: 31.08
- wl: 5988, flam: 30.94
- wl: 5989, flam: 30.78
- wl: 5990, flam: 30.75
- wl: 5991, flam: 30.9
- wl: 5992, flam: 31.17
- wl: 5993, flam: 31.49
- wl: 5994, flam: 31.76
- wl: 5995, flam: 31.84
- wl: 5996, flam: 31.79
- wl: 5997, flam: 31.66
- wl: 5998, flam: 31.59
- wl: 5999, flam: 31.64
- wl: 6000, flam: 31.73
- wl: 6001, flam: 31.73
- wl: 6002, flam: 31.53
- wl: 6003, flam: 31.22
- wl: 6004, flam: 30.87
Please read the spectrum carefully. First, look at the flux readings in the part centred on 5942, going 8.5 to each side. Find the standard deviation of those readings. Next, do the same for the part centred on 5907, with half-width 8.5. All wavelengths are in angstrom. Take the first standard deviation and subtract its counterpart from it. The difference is -0.27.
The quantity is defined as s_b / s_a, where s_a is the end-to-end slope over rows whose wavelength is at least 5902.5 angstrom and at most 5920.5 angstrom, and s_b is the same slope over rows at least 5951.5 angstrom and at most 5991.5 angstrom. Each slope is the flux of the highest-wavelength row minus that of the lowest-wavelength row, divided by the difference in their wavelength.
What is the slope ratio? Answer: -0.1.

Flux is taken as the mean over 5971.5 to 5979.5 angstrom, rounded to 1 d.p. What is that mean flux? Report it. 32.7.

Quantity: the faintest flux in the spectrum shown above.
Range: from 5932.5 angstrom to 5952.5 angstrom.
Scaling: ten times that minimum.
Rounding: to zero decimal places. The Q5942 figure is 313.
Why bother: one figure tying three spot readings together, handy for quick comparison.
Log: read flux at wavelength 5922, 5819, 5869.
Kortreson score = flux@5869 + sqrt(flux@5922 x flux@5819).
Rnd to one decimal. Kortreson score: 67.7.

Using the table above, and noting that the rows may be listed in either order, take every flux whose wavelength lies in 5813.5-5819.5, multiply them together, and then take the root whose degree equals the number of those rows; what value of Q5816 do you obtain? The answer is 35.6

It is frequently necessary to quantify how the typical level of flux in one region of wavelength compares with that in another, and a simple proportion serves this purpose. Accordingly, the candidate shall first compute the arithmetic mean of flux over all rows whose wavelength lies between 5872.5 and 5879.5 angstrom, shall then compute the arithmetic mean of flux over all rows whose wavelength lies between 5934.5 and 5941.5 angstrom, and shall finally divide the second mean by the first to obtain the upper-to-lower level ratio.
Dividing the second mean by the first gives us 0.99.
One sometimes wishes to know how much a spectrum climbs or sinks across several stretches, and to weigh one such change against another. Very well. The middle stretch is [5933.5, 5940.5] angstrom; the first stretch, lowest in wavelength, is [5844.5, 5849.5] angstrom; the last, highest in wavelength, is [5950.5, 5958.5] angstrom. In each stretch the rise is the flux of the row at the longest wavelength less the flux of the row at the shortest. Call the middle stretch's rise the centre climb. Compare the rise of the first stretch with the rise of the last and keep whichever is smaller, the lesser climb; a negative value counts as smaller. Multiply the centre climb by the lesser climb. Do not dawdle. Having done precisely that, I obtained 1.2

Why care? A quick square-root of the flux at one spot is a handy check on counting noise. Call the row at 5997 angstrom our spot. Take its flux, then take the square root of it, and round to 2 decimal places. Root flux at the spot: 5.63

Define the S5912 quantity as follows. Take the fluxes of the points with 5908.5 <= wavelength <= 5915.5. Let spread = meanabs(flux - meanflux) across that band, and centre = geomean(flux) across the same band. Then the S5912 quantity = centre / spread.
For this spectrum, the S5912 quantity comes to 35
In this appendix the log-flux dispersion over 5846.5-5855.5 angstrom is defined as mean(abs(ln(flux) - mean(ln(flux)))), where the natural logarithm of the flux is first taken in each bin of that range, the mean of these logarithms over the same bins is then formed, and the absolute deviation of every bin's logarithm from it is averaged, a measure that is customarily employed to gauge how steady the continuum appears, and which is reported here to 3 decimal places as 0.041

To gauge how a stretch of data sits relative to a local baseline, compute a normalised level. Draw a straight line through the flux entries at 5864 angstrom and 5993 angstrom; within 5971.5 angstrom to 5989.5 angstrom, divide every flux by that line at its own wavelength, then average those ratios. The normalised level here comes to 1.02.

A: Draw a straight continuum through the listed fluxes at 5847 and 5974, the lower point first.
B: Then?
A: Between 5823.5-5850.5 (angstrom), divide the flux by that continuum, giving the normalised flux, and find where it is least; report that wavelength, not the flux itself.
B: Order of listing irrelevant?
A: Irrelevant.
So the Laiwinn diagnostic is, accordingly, 5827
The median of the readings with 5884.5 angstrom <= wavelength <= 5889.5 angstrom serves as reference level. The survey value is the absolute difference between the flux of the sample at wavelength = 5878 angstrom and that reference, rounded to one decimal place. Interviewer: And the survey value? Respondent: 1.1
